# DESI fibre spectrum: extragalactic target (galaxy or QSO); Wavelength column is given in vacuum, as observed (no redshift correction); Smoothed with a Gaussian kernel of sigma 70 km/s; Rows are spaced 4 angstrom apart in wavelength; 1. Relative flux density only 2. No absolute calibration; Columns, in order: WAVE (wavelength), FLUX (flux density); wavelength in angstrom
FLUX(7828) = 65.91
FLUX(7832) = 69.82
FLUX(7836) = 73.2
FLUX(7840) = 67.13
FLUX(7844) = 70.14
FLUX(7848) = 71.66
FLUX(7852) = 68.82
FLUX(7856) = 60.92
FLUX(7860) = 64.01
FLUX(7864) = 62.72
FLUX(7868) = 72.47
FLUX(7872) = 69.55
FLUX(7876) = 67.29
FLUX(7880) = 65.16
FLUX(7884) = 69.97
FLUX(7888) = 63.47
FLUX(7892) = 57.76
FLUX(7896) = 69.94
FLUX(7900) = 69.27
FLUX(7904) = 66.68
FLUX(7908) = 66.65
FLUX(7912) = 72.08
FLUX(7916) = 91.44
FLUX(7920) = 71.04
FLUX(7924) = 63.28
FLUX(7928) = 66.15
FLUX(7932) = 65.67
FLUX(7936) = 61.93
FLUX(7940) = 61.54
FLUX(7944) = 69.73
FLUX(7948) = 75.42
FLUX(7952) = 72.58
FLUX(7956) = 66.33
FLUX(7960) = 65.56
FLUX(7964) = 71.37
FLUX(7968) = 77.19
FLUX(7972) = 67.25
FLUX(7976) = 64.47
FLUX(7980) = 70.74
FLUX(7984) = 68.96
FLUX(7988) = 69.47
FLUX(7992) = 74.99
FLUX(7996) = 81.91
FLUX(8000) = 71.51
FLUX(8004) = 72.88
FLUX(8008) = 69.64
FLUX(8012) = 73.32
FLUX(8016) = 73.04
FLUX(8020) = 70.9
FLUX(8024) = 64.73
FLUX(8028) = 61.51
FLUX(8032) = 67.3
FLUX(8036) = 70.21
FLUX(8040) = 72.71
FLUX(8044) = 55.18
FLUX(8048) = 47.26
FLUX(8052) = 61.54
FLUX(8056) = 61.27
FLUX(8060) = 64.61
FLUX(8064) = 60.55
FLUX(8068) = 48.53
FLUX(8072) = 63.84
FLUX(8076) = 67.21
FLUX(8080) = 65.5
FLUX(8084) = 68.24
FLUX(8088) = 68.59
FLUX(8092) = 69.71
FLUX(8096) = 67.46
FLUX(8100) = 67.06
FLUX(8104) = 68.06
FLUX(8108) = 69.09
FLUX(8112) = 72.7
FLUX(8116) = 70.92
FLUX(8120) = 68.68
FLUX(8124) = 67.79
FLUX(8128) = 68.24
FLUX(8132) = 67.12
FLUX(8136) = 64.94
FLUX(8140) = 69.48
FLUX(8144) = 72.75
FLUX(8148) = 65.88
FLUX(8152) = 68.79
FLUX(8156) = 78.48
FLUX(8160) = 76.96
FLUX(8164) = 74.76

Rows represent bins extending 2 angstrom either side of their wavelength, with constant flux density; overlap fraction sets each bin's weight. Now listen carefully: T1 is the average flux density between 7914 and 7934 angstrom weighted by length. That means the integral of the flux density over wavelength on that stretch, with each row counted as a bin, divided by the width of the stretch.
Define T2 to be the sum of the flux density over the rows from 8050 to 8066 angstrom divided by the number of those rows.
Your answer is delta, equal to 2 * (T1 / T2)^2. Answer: 2.66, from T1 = 72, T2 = 62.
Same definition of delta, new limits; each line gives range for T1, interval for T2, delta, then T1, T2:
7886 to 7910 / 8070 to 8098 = 1.91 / 66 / 67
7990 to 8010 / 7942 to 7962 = 2.25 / 74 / 70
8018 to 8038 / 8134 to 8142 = 1.98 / 67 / 67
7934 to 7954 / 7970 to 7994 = 1.94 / 68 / 69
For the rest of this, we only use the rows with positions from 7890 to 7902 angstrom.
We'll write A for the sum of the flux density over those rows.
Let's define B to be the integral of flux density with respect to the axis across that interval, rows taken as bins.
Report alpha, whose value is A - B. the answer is -591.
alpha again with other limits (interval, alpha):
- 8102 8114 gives -630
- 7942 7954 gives -653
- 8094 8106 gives -608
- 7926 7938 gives -581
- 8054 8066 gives -559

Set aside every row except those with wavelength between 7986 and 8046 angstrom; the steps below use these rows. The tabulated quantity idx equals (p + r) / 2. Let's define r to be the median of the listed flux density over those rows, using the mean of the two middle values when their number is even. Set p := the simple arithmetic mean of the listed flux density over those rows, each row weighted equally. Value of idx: 70.4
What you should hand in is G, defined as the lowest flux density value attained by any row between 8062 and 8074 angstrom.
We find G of 48.53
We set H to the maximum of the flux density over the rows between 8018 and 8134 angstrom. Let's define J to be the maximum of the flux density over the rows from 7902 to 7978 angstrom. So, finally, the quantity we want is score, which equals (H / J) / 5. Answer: 0.159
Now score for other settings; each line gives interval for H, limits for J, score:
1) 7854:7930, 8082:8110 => 0.262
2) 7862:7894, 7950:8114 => 0.177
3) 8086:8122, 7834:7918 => 0.159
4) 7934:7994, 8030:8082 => 0.212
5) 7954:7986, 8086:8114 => 0.212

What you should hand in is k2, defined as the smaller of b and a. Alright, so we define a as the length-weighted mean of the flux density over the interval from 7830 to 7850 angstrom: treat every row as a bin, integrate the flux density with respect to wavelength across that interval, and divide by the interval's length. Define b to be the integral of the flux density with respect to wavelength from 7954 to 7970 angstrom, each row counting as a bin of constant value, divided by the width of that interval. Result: 70.1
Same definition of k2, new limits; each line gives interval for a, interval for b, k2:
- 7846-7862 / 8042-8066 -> 58.4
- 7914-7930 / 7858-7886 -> 67.3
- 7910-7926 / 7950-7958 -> 69.5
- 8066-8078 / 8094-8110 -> 59.9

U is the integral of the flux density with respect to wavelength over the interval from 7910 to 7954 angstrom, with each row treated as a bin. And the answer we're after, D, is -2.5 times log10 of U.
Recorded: -8.72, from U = 3083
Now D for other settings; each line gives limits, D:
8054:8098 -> -8.63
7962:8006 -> -8.75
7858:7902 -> -8.67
